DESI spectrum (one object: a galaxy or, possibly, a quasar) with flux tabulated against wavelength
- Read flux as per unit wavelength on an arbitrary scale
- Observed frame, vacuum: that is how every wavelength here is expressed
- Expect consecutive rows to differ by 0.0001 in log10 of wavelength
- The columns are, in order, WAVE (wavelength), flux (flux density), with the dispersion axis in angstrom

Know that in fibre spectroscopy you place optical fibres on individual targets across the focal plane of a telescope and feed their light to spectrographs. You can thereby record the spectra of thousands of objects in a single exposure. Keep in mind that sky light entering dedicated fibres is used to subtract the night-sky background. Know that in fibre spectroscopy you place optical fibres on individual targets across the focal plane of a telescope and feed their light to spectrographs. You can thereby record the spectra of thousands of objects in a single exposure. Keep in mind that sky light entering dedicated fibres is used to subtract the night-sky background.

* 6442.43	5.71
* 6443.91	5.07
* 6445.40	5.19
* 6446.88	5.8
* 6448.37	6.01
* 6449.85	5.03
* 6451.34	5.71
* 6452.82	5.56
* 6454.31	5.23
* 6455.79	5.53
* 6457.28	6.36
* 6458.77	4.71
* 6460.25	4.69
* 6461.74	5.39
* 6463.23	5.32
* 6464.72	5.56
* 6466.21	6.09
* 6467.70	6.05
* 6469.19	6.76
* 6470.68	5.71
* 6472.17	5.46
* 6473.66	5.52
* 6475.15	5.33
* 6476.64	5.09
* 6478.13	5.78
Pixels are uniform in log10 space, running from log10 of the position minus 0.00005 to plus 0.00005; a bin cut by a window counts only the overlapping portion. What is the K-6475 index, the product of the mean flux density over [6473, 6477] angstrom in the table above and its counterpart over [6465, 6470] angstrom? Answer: 33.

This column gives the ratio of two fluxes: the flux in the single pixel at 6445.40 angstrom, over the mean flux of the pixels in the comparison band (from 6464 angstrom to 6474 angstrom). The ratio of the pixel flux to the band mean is 0.88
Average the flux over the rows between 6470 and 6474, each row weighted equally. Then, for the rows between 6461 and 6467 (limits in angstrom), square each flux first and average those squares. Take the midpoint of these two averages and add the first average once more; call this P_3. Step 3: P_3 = 24.0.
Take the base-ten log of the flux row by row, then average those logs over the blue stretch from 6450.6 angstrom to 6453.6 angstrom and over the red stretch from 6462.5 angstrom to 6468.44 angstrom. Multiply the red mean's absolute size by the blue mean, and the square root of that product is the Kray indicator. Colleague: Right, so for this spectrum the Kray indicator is 0.755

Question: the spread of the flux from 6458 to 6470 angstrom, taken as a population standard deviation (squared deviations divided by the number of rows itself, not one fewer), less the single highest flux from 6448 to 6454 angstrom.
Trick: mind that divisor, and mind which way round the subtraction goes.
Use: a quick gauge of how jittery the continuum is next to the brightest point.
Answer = -5.3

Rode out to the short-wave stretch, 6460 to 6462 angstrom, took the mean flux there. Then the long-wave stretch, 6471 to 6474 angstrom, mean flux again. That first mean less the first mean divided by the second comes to 4.12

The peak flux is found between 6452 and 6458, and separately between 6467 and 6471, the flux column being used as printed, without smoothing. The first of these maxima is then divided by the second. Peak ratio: 0.94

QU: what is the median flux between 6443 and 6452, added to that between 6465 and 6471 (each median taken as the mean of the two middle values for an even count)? 11.5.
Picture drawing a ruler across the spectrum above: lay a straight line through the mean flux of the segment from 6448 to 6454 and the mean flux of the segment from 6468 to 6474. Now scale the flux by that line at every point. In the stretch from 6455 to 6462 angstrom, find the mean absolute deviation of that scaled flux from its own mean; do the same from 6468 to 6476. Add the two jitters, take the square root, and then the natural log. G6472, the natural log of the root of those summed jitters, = -0.91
